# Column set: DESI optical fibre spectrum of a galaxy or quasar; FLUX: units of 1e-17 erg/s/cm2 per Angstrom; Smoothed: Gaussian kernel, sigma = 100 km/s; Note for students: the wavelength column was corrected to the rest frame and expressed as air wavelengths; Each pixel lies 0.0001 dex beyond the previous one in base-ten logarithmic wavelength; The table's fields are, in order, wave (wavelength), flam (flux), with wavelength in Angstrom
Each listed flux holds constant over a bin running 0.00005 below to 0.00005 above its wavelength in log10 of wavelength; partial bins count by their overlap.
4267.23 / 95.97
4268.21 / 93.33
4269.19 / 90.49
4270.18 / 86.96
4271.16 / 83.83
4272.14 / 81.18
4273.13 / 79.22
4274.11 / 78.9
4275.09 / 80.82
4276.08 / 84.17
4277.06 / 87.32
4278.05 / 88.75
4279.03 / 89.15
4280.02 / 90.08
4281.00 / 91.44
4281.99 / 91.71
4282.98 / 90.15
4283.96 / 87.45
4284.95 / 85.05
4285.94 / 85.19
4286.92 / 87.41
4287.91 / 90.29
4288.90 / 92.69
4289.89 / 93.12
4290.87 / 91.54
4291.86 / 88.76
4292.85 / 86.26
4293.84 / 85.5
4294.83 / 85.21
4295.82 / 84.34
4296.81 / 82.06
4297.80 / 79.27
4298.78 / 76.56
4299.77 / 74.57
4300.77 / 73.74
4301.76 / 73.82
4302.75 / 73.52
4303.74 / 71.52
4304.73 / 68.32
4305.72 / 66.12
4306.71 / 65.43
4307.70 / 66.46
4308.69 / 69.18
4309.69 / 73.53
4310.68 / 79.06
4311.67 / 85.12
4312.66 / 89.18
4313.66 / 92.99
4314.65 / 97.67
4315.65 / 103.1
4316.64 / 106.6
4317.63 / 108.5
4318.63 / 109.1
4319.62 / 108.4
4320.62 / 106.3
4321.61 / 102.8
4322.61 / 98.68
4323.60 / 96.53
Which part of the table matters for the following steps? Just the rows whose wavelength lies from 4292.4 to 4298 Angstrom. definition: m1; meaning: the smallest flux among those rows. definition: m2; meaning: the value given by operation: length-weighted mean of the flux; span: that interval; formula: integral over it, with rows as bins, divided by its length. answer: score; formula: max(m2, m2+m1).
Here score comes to 163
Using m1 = 79.27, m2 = 83.9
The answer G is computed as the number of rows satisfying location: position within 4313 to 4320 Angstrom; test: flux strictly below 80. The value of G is 0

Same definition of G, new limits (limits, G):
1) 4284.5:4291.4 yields 0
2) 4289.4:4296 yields 0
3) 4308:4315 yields 3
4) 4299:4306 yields 7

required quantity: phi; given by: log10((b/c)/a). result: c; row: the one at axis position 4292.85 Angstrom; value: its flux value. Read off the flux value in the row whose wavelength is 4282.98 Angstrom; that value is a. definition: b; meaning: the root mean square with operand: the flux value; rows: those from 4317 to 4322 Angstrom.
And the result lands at -1.86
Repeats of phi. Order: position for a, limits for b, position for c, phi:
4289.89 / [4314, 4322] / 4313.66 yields -1.91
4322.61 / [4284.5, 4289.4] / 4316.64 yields -2.08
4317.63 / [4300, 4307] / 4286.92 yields -2.13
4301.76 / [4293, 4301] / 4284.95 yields -1.89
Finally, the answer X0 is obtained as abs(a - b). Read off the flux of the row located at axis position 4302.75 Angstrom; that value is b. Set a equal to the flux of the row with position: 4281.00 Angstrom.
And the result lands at 18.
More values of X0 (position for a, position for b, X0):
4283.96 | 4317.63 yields 21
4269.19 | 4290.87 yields 1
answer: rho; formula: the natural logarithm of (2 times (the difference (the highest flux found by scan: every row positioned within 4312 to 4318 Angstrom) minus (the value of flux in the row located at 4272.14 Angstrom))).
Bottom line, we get 4.0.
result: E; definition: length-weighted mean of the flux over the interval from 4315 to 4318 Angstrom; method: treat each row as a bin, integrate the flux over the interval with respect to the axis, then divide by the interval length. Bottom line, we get 106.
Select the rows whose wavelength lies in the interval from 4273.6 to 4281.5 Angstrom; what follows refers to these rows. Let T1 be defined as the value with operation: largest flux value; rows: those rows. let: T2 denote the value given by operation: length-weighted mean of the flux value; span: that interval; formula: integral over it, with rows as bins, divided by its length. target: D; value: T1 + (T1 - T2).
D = 97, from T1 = 91.44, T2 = 86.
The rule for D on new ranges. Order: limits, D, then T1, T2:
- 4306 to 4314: 109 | 92.99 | 77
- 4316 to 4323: 112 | 109.1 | 106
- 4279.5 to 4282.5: 93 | 91.71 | 91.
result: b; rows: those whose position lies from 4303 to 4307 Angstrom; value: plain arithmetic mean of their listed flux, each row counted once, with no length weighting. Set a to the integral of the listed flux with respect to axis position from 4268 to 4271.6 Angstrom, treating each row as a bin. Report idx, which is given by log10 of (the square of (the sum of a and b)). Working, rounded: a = 318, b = 68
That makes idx 5.17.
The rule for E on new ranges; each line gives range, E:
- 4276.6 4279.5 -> 88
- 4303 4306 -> 69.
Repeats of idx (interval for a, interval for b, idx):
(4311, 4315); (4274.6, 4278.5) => 5.30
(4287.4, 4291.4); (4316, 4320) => 5.35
